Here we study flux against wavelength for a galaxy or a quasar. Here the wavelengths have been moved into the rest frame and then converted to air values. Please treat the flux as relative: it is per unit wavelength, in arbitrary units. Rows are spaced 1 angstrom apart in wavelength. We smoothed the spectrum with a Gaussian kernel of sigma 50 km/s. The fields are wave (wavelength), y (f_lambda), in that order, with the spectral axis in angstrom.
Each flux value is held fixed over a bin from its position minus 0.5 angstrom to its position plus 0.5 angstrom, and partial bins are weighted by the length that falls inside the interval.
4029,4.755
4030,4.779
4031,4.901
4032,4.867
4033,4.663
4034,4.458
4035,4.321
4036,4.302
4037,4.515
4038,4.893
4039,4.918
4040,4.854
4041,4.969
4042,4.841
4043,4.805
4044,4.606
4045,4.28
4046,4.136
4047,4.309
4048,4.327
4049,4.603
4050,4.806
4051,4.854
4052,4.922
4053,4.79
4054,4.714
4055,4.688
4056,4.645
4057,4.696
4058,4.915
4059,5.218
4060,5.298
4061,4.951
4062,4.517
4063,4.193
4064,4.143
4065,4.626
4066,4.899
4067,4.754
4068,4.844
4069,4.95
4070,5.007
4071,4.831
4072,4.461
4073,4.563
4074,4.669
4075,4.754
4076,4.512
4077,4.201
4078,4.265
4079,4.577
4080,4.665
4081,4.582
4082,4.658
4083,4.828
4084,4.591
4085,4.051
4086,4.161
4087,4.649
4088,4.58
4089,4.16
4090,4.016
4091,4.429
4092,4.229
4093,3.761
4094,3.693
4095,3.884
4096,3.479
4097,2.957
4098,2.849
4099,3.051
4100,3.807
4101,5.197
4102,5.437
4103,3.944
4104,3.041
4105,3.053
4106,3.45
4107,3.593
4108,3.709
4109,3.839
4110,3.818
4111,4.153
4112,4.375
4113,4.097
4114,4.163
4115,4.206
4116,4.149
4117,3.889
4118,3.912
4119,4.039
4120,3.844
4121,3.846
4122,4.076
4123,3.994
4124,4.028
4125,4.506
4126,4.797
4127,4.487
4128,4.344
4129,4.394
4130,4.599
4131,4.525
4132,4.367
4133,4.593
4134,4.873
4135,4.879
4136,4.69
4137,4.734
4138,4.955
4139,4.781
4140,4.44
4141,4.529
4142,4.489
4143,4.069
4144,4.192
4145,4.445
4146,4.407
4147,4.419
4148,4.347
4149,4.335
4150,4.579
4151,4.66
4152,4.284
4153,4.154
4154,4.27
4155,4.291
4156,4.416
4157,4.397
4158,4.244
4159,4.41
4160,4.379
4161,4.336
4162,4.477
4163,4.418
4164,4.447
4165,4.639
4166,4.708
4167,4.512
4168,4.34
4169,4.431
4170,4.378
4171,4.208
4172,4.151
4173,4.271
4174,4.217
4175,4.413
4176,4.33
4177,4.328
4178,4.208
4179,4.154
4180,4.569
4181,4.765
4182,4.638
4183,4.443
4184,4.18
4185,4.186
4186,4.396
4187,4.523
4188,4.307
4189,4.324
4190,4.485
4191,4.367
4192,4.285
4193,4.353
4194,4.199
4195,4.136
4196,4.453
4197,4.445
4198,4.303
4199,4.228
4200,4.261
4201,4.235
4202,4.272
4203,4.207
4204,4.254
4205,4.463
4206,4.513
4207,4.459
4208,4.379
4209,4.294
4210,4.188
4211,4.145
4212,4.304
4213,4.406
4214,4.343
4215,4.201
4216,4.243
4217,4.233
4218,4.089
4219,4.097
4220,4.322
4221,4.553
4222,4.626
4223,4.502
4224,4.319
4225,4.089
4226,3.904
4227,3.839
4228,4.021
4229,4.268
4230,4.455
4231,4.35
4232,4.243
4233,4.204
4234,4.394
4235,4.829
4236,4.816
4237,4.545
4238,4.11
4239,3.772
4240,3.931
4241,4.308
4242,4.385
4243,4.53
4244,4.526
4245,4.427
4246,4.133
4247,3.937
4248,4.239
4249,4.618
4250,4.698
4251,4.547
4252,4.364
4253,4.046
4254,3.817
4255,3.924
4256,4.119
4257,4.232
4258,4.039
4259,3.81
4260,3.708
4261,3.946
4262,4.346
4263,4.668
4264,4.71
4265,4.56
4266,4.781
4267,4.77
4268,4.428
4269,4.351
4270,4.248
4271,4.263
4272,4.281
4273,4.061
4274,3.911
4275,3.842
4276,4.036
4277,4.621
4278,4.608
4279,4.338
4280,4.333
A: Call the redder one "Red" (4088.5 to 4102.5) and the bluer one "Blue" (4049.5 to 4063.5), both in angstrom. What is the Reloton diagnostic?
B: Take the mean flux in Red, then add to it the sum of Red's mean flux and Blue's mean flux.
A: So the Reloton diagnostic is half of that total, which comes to 6.33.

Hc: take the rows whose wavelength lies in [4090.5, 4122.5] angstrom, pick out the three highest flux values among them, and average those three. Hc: 5.0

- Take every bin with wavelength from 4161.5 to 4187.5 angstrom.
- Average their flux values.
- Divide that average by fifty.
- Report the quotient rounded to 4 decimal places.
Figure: 0.0879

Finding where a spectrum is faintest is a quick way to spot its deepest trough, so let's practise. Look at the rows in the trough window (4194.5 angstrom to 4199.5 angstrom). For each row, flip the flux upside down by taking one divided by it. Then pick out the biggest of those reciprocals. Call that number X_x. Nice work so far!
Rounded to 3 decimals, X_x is 0.242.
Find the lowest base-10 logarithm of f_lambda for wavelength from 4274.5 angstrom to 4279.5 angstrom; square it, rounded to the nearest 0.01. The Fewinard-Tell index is 0.34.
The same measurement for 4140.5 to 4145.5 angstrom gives 0.37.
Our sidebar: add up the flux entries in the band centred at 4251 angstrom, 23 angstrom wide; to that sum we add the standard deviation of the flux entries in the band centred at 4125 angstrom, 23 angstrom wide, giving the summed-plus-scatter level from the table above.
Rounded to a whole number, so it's 97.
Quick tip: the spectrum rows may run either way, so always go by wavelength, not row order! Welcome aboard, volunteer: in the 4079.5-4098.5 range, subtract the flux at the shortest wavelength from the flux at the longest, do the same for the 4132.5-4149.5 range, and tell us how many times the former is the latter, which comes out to 7.0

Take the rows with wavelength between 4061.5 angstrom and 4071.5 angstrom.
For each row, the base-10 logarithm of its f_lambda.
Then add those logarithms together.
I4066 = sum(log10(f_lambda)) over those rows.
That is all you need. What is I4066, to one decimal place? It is 6.7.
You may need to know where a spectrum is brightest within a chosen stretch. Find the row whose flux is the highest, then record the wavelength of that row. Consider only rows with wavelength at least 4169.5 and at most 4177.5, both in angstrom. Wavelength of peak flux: 4175 angstrom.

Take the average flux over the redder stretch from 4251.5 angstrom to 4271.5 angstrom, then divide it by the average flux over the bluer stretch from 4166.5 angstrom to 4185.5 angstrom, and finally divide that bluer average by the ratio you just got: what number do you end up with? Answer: 4.45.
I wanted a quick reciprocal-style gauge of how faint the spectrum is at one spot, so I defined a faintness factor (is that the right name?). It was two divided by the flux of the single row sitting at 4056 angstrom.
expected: 0.431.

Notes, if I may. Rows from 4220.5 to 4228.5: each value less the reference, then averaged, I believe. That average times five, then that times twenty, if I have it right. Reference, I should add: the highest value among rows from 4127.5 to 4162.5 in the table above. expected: -72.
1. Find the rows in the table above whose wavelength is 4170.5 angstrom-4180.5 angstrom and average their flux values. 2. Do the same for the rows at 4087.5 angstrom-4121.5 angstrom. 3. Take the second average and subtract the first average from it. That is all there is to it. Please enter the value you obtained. -0.4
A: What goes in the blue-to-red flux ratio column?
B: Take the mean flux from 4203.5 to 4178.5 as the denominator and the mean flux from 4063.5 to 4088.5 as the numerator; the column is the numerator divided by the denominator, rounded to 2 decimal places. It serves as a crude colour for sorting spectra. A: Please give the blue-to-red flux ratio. 1.06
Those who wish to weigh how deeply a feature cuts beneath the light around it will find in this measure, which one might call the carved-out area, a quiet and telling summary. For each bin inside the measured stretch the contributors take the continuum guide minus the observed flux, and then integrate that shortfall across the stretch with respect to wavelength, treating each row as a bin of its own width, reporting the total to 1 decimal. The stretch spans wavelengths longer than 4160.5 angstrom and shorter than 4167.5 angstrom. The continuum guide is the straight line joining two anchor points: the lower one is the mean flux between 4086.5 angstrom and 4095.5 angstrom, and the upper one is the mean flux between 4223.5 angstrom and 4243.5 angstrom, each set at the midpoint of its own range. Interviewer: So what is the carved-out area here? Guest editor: -2.1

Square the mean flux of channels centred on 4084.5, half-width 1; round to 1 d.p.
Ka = 18.7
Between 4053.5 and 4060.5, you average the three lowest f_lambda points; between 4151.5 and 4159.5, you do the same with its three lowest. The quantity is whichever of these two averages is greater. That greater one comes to 4.68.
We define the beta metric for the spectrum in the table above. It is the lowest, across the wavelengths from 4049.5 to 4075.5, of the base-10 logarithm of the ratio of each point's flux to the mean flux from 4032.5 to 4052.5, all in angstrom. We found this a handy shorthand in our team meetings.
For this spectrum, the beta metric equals -0.047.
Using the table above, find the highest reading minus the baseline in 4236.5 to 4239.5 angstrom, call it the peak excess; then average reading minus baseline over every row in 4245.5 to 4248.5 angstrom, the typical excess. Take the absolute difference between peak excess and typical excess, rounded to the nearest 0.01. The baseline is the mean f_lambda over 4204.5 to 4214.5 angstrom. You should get 0.44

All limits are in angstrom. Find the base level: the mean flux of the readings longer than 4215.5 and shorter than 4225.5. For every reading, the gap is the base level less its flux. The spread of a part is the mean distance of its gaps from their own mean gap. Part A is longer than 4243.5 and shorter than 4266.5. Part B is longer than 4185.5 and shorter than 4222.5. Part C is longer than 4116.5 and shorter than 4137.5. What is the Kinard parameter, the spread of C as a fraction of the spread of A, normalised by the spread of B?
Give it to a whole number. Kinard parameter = 10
